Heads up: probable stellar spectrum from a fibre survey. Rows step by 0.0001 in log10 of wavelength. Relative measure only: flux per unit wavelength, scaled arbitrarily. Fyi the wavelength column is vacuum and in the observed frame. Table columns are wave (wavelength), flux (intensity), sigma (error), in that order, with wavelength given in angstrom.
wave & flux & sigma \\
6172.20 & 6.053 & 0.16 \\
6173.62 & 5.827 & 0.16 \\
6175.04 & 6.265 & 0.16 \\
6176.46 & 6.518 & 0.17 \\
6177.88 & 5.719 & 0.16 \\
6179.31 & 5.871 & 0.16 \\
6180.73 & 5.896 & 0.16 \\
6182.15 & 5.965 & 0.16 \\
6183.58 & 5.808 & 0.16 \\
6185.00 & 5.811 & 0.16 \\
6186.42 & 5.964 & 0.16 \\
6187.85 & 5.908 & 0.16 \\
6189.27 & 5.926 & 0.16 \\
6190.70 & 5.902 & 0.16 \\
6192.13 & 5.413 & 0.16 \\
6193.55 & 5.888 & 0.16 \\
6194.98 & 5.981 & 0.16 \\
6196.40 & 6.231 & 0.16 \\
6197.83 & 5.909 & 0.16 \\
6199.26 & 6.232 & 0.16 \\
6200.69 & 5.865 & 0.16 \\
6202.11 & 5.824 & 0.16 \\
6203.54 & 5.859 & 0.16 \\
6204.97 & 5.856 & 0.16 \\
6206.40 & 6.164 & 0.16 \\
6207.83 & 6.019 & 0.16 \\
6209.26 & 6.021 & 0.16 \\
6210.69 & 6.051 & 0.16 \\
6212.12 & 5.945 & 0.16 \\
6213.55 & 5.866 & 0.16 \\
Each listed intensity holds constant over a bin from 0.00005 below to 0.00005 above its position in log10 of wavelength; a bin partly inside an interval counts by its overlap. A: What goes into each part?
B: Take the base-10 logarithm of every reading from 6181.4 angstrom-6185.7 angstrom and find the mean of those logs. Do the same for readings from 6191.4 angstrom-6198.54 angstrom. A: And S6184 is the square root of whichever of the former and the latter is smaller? 0.876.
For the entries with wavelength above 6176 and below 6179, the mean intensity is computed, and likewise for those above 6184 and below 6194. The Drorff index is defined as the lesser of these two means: 5.83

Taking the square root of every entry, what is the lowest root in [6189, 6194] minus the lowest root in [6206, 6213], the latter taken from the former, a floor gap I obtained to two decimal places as -0.11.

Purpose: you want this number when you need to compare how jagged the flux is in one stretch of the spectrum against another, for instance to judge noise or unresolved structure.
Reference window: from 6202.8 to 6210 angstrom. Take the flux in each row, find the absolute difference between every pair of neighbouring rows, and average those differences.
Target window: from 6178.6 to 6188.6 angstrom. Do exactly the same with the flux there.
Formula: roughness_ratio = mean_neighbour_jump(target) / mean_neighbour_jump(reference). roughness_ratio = 0.67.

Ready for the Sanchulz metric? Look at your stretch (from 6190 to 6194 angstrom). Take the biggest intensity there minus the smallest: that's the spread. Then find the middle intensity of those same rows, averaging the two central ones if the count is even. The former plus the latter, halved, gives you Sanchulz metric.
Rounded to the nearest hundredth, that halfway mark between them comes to 3.19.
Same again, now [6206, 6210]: 3.08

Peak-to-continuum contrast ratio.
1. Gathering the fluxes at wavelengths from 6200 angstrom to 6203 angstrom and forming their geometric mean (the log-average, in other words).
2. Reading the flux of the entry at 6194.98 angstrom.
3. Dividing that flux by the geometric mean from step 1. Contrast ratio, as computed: 1.02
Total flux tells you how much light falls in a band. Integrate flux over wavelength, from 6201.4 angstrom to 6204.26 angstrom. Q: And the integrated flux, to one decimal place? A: 16.7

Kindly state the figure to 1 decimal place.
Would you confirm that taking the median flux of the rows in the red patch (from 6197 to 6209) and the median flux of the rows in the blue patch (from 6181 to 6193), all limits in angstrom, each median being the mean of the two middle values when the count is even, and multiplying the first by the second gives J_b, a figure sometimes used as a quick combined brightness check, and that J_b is 34.8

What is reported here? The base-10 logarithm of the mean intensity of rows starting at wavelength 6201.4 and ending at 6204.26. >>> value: 0.767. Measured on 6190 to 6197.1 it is 0.770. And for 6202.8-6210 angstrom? 0.777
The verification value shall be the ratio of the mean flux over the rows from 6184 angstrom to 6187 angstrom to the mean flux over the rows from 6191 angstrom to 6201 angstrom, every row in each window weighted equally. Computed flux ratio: 0.99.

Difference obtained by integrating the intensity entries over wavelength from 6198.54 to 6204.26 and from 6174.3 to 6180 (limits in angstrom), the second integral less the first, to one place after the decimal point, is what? 0.7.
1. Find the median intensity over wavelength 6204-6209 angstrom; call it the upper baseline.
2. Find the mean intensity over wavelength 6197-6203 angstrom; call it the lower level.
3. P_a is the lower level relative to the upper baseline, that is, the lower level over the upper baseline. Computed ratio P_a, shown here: 0.990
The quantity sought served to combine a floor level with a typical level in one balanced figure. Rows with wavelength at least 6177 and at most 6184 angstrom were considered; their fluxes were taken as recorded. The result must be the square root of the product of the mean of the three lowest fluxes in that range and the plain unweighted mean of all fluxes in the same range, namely 5.83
